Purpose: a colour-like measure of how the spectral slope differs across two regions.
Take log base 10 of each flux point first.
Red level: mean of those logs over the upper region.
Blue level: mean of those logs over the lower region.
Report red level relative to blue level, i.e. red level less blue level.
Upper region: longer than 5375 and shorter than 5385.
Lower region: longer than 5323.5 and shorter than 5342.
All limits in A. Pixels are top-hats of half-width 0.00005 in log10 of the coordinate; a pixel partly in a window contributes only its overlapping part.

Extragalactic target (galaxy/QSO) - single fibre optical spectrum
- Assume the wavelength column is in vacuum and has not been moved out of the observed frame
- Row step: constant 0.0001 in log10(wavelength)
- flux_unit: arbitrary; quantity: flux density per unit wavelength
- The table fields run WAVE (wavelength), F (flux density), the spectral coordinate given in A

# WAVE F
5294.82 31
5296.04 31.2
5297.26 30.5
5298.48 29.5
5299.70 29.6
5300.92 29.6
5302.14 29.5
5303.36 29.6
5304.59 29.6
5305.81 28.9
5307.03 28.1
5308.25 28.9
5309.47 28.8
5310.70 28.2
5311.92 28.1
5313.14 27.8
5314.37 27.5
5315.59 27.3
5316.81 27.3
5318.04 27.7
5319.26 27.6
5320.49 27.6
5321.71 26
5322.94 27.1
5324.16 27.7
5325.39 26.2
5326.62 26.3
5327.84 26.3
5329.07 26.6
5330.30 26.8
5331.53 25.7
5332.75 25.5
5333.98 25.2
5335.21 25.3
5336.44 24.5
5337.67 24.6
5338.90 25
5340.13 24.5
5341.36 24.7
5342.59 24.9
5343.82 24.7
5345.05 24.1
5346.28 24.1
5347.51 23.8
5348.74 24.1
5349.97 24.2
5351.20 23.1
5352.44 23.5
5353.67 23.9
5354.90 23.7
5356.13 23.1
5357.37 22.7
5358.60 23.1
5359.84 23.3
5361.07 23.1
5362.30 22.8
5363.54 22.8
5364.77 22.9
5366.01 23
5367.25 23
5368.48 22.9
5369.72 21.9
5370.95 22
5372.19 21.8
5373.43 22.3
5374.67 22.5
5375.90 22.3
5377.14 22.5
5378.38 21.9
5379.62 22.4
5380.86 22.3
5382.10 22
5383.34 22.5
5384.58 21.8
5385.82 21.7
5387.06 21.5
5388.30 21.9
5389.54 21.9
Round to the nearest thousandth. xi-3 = -0.062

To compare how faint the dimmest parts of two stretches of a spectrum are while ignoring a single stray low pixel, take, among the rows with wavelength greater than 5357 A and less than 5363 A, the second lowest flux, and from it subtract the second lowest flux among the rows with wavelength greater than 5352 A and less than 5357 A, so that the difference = -0.7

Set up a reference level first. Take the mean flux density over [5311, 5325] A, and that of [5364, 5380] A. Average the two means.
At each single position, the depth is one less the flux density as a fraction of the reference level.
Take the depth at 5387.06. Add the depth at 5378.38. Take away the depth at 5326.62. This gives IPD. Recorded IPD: 0.31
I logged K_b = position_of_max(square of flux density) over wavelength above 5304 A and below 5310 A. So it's 5304.59 A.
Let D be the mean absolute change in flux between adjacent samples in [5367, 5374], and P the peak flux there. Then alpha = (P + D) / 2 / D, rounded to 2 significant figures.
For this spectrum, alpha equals 31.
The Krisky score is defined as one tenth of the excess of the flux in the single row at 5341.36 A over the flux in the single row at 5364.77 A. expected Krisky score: 0.18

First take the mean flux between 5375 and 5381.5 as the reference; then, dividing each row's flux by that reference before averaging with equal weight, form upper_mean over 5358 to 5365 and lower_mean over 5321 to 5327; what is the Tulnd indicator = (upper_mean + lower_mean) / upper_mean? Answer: 2.16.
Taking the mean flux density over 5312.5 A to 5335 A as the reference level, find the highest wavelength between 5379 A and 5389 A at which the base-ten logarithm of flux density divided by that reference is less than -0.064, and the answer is 5388.30 A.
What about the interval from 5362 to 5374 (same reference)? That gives 5373.43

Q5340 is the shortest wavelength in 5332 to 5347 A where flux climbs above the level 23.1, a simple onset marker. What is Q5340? 5332.75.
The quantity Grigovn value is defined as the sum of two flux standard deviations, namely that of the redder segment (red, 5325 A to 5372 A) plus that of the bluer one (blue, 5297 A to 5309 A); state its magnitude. 1.9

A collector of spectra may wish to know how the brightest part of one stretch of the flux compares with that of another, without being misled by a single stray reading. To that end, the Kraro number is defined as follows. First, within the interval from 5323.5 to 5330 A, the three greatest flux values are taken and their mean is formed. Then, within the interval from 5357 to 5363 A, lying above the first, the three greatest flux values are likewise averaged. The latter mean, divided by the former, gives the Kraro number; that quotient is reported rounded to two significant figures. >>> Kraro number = 0.86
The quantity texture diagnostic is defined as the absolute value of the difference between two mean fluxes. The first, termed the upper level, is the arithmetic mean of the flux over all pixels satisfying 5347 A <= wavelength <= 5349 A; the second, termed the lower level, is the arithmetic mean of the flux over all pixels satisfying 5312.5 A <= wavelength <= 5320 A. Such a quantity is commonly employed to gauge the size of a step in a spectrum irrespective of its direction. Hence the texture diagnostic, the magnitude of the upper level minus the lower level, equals 3.6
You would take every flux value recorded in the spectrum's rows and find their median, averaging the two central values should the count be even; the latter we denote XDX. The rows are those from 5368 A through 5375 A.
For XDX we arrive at 22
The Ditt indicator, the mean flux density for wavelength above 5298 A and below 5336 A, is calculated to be 28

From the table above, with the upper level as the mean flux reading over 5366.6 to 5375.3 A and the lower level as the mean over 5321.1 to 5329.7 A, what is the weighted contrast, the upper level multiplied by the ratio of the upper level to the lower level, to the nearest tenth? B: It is 18.8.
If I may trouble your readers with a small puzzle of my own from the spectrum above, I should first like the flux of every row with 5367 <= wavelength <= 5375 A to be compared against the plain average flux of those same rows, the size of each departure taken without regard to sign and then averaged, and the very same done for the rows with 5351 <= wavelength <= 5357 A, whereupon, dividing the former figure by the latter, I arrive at 1.4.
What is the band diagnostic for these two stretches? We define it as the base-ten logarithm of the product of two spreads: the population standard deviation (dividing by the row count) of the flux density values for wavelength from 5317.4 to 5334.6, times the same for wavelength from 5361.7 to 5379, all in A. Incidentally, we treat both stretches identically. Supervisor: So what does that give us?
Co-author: -0.46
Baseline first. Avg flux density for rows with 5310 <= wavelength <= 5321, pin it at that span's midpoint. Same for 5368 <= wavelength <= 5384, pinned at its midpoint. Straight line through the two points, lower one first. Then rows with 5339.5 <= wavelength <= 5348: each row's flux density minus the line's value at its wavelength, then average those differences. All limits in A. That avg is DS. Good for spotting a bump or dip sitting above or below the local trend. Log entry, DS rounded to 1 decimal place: -0.7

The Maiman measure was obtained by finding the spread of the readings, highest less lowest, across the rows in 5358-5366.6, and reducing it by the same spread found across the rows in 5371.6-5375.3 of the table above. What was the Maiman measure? -0.2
